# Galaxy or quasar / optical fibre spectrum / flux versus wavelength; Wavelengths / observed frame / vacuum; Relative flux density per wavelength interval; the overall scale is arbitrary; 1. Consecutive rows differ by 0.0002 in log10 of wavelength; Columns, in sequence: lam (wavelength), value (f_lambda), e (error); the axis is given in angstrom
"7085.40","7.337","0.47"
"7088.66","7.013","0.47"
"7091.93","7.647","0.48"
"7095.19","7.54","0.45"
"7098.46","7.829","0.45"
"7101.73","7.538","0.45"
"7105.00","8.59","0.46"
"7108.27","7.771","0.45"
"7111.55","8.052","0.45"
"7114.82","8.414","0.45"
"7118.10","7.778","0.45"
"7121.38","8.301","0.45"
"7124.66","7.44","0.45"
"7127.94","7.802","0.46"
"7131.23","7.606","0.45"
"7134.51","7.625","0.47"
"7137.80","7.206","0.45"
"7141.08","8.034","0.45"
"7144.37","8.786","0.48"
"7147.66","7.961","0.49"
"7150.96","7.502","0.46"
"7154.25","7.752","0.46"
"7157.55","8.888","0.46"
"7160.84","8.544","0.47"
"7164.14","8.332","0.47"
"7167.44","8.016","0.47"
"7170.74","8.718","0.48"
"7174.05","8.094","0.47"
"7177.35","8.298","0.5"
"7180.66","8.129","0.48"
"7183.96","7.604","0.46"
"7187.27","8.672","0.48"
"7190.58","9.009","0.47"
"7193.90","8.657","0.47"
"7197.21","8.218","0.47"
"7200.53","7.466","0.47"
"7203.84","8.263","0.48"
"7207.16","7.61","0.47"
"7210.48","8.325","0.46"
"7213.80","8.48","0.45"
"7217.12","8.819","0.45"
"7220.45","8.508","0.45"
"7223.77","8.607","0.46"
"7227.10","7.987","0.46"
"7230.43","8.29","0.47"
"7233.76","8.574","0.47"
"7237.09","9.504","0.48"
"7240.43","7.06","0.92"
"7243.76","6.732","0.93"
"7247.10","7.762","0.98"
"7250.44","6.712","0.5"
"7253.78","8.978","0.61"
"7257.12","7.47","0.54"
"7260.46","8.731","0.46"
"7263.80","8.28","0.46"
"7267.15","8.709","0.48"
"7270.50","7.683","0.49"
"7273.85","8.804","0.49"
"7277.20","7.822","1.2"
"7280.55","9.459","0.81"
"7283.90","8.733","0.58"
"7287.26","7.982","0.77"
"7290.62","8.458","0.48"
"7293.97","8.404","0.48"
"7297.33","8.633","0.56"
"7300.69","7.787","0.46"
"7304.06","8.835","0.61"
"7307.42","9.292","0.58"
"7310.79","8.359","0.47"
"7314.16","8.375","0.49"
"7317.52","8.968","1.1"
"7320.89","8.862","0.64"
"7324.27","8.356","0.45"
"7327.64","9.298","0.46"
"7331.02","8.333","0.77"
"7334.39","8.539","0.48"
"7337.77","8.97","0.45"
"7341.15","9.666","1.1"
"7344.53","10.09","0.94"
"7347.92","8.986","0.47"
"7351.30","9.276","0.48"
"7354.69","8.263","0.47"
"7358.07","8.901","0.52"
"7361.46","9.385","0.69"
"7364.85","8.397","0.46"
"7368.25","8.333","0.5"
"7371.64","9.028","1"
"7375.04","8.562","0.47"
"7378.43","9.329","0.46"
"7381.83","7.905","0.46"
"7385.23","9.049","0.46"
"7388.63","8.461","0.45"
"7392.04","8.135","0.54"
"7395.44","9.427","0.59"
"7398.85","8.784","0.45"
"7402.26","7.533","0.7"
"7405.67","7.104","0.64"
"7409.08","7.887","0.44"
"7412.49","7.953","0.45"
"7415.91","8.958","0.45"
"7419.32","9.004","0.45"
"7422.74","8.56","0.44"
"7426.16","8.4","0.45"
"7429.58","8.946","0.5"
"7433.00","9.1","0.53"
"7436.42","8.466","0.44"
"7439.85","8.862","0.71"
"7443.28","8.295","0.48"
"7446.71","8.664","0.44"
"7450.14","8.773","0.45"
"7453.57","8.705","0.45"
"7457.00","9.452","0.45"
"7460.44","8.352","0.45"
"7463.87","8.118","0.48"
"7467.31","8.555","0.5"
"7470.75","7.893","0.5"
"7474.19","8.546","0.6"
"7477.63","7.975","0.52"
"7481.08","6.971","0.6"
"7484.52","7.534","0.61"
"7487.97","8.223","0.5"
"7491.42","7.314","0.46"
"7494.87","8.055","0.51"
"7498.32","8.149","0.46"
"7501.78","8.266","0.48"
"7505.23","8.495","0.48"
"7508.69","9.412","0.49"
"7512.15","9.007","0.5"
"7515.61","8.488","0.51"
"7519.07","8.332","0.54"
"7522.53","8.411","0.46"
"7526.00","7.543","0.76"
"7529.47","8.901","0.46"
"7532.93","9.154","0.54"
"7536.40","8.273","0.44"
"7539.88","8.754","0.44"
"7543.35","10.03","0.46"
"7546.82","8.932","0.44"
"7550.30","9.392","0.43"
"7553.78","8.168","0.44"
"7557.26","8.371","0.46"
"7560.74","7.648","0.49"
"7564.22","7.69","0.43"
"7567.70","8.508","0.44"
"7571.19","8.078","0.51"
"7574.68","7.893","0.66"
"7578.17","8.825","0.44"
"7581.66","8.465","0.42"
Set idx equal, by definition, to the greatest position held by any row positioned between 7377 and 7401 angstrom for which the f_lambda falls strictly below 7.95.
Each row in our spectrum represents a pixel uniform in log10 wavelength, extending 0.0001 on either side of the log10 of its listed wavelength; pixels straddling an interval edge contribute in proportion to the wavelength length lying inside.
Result 7381.83 angstrom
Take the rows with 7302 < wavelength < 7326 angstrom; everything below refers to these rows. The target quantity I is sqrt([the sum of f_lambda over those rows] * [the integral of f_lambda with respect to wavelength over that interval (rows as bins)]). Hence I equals 113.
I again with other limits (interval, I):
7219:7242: 106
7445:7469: 112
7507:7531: 111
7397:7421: 106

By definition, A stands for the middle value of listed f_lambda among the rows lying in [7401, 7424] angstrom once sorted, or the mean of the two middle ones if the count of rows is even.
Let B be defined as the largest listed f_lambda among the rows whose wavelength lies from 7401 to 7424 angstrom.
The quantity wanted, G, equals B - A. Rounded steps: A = 7.95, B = 9.004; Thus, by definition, 1.05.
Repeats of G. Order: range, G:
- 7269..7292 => 1.00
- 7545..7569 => 1.02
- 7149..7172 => 0.56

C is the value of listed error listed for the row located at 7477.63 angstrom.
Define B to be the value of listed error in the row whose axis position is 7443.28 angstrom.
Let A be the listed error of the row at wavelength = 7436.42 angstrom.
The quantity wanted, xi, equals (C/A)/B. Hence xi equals 2.5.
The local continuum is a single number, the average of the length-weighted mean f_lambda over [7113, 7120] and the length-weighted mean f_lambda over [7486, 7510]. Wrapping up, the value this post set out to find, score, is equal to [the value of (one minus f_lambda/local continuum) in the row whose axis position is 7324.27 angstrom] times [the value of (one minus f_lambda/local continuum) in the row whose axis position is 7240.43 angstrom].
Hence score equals -0.0030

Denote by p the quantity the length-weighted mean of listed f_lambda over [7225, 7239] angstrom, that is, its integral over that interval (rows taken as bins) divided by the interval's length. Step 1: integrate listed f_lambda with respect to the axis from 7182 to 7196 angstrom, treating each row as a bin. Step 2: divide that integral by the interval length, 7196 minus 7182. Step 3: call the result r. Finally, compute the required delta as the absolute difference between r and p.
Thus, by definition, 0.1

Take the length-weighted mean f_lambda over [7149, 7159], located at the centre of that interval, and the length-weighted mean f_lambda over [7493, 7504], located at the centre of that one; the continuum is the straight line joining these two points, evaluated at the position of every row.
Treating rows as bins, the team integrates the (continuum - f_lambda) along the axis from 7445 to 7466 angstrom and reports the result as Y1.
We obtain -11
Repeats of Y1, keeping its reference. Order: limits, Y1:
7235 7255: 6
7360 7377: -11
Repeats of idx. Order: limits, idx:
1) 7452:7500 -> 7491.42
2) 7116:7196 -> 7183.96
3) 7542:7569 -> 7564.22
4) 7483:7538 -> 7526.00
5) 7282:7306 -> 7300.69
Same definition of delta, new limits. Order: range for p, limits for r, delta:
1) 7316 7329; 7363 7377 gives 0.3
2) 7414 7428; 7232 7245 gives 0.7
